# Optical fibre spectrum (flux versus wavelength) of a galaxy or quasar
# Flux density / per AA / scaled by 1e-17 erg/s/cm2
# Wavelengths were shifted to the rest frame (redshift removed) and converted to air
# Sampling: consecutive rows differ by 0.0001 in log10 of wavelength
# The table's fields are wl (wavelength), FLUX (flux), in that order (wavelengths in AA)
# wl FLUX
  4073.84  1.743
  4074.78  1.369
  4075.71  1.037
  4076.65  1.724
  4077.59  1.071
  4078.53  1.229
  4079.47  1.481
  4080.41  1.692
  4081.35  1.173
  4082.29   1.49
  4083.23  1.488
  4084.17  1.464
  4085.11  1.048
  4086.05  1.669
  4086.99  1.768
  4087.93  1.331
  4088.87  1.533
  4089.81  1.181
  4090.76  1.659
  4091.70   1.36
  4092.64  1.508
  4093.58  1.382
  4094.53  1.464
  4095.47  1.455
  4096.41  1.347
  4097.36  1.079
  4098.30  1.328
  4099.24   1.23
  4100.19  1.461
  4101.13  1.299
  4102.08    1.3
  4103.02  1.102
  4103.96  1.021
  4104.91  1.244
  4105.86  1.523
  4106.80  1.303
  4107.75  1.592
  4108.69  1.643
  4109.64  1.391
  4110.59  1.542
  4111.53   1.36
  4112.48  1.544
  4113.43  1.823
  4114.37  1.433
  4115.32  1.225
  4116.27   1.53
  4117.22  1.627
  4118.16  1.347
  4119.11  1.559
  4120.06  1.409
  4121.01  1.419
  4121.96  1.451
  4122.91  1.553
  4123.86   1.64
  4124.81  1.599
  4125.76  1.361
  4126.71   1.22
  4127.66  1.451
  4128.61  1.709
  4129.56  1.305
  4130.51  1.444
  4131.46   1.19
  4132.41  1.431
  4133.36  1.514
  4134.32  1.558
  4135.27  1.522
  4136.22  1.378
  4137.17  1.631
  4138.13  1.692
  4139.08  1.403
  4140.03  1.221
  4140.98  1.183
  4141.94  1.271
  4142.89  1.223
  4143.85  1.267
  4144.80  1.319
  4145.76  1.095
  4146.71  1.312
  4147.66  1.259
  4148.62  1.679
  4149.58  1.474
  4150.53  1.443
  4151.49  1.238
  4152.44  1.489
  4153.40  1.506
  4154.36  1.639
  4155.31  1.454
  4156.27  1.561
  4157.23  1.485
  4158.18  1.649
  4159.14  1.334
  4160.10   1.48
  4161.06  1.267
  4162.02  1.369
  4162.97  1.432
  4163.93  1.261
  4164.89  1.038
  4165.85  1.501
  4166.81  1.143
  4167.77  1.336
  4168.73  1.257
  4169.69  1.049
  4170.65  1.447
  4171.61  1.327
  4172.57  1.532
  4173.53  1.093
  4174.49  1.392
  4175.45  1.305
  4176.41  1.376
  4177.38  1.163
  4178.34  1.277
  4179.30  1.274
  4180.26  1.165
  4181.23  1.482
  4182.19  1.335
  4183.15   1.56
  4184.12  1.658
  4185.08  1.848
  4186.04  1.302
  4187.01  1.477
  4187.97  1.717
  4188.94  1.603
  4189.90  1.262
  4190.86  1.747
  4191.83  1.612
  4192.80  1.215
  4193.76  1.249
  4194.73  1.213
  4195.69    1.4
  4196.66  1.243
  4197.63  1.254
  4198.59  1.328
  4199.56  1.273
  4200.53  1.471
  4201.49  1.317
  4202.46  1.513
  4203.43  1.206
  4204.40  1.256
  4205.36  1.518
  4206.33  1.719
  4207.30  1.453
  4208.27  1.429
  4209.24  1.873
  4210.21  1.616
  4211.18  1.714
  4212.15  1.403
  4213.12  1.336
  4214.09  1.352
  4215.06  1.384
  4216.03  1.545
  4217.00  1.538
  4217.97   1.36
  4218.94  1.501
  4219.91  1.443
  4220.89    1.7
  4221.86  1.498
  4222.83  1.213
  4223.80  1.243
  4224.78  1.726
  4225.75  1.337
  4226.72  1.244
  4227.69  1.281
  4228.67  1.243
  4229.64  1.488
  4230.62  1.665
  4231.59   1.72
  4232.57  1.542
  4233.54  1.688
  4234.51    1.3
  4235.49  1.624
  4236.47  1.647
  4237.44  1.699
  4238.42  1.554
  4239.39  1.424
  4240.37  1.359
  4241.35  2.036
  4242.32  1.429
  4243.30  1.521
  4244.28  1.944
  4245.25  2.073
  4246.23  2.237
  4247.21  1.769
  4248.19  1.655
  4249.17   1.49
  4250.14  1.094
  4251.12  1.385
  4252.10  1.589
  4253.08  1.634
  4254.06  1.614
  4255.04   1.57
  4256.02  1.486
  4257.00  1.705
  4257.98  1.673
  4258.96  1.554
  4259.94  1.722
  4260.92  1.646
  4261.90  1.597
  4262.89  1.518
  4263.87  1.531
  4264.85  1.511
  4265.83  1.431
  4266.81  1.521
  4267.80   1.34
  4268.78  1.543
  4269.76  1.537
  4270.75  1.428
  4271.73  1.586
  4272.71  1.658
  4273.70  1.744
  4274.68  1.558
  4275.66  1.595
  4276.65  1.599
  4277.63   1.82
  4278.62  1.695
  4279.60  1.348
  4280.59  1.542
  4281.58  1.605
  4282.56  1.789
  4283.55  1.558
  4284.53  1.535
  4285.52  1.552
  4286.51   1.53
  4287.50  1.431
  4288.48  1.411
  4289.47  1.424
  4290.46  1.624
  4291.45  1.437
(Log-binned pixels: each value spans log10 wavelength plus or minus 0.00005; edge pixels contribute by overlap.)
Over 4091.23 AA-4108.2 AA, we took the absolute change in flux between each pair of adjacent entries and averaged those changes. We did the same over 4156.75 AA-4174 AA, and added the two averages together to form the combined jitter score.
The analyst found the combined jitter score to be 0.39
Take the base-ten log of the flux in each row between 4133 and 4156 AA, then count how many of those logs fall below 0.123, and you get 10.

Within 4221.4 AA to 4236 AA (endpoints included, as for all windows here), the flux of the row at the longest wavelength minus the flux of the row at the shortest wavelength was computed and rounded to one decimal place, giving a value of 0.1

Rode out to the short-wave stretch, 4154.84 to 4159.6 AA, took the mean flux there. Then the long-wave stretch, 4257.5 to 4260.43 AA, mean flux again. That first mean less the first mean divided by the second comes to 0.59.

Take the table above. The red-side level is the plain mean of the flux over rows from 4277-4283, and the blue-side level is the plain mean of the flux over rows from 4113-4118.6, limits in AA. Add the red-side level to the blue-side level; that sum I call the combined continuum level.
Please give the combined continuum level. 3.13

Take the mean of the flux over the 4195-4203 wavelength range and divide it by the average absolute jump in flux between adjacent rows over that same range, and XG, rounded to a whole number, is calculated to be 11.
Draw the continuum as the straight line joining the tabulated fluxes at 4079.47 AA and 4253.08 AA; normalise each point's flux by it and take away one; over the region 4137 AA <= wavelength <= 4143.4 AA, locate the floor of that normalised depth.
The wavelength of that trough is 4140.98 AA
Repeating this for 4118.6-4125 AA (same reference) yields 4120.06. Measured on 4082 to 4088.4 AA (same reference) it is 4085.11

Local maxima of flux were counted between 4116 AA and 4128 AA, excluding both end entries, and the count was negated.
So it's -3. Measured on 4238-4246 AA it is -1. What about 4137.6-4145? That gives -1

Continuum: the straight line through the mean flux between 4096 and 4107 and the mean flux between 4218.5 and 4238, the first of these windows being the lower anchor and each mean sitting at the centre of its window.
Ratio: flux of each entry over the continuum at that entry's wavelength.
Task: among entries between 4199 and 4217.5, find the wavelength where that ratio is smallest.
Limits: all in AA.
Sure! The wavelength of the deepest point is 4203.43 AA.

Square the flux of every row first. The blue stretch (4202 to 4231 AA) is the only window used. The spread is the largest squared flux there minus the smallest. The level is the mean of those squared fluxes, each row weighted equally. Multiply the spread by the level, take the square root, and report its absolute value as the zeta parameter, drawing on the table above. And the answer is 2.11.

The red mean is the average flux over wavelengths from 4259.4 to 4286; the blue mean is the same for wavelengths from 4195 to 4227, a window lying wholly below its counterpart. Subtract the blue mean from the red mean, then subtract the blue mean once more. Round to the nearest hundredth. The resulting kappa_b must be -1.30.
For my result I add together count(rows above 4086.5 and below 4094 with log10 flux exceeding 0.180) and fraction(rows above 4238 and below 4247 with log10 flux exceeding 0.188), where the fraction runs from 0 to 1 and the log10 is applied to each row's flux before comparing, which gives 3.6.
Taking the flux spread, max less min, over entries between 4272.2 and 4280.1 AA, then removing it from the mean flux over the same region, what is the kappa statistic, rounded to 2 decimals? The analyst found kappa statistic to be 1.16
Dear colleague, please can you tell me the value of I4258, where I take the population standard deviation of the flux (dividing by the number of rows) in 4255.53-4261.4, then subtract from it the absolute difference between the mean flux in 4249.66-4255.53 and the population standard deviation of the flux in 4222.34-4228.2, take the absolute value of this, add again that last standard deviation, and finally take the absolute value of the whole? 1.40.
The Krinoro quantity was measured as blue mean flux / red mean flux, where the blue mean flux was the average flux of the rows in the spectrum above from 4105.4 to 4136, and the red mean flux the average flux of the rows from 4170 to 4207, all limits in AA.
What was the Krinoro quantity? 1.06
